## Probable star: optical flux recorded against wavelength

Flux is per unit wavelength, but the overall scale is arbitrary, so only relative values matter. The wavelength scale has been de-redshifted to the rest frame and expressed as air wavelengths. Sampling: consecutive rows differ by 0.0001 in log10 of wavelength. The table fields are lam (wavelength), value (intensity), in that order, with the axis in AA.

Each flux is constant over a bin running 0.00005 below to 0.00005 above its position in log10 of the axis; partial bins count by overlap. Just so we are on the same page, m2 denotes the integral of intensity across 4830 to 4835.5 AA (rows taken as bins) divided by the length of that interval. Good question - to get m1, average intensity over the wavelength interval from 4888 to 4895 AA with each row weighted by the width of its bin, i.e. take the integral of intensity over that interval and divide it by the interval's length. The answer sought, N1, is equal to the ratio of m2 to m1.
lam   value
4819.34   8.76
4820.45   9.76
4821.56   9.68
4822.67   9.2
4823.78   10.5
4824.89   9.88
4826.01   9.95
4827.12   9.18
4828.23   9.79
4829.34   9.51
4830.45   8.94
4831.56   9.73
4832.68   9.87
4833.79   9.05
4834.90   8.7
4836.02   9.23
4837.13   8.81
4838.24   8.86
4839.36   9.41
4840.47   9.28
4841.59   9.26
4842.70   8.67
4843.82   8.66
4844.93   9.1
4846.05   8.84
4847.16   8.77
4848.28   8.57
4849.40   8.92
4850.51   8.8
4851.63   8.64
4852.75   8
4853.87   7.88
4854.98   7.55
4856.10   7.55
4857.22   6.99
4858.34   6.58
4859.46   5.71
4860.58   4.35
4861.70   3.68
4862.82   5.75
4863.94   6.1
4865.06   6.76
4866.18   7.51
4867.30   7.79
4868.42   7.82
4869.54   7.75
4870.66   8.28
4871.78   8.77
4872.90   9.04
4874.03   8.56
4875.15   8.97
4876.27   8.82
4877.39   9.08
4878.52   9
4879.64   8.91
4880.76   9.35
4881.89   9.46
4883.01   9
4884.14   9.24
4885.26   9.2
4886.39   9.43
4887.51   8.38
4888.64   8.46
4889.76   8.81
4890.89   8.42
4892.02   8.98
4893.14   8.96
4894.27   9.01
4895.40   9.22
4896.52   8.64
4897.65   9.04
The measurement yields 1.05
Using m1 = 8.8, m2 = 9.3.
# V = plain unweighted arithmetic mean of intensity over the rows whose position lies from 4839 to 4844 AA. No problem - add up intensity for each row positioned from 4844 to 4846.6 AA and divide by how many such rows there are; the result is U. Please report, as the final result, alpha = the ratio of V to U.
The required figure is 1.01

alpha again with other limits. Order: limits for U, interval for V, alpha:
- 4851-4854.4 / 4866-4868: 0.94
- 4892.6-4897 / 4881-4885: 1.03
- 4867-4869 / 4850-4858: 1.01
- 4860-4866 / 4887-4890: 1.60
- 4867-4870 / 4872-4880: 1.14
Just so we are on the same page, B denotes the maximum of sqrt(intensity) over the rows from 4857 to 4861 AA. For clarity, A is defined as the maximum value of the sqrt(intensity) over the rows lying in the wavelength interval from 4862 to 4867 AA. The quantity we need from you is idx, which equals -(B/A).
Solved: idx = -0.96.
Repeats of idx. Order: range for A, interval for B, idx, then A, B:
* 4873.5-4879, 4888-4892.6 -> -0.99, 3.0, 3.00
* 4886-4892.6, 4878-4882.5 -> -1.00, 3.1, 3.08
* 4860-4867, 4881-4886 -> -1.12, 2.7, 3.08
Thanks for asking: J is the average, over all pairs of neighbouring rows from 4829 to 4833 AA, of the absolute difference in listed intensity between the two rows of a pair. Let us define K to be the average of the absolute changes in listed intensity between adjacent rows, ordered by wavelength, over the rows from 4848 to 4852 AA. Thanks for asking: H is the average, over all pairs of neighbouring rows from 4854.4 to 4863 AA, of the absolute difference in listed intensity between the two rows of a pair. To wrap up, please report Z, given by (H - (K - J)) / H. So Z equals 1.3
